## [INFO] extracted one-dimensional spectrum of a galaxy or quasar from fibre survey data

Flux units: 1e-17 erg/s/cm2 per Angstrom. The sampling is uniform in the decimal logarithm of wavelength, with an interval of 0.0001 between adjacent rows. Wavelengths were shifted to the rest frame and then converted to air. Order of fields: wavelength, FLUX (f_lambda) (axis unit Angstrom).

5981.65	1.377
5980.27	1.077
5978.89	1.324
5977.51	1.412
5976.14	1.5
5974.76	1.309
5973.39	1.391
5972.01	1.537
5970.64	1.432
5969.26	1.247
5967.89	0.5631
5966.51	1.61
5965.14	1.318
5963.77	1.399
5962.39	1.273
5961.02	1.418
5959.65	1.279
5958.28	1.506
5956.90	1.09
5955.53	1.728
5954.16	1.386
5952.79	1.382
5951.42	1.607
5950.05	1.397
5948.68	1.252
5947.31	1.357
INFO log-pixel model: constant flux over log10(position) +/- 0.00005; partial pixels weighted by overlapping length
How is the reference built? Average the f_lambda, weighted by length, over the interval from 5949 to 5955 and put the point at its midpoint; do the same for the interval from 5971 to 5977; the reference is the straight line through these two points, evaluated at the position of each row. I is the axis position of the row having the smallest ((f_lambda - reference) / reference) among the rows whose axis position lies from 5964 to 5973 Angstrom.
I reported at 5967.89 Angstrom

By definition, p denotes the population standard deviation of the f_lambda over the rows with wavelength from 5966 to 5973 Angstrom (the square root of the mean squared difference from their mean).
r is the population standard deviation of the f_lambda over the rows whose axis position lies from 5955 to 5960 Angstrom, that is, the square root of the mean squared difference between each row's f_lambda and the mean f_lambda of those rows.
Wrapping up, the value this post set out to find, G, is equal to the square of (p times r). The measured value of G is 0.0082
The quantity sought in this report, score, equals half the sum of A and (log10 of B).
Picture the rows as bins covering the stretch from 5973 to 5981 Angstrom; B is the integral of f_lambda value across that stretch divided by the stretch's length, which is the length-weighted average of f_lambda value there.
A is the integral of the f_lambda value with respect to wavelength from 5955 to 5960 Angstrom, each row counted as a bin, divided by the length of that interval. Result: 0.761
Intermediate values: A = 1.40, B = 1.33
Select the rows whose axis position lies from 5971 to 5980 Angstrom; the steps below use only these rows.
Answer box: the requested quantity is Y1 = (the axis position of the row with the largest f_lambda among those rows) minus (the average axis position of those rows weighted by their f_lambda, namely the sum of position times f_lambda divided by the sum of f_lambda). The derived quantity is -3.4 Angstrom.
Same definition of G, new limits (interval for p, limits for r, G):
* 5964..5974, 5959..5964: 0.0005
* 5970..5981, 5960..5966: 0.0001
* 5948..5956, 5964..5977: 0.0021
